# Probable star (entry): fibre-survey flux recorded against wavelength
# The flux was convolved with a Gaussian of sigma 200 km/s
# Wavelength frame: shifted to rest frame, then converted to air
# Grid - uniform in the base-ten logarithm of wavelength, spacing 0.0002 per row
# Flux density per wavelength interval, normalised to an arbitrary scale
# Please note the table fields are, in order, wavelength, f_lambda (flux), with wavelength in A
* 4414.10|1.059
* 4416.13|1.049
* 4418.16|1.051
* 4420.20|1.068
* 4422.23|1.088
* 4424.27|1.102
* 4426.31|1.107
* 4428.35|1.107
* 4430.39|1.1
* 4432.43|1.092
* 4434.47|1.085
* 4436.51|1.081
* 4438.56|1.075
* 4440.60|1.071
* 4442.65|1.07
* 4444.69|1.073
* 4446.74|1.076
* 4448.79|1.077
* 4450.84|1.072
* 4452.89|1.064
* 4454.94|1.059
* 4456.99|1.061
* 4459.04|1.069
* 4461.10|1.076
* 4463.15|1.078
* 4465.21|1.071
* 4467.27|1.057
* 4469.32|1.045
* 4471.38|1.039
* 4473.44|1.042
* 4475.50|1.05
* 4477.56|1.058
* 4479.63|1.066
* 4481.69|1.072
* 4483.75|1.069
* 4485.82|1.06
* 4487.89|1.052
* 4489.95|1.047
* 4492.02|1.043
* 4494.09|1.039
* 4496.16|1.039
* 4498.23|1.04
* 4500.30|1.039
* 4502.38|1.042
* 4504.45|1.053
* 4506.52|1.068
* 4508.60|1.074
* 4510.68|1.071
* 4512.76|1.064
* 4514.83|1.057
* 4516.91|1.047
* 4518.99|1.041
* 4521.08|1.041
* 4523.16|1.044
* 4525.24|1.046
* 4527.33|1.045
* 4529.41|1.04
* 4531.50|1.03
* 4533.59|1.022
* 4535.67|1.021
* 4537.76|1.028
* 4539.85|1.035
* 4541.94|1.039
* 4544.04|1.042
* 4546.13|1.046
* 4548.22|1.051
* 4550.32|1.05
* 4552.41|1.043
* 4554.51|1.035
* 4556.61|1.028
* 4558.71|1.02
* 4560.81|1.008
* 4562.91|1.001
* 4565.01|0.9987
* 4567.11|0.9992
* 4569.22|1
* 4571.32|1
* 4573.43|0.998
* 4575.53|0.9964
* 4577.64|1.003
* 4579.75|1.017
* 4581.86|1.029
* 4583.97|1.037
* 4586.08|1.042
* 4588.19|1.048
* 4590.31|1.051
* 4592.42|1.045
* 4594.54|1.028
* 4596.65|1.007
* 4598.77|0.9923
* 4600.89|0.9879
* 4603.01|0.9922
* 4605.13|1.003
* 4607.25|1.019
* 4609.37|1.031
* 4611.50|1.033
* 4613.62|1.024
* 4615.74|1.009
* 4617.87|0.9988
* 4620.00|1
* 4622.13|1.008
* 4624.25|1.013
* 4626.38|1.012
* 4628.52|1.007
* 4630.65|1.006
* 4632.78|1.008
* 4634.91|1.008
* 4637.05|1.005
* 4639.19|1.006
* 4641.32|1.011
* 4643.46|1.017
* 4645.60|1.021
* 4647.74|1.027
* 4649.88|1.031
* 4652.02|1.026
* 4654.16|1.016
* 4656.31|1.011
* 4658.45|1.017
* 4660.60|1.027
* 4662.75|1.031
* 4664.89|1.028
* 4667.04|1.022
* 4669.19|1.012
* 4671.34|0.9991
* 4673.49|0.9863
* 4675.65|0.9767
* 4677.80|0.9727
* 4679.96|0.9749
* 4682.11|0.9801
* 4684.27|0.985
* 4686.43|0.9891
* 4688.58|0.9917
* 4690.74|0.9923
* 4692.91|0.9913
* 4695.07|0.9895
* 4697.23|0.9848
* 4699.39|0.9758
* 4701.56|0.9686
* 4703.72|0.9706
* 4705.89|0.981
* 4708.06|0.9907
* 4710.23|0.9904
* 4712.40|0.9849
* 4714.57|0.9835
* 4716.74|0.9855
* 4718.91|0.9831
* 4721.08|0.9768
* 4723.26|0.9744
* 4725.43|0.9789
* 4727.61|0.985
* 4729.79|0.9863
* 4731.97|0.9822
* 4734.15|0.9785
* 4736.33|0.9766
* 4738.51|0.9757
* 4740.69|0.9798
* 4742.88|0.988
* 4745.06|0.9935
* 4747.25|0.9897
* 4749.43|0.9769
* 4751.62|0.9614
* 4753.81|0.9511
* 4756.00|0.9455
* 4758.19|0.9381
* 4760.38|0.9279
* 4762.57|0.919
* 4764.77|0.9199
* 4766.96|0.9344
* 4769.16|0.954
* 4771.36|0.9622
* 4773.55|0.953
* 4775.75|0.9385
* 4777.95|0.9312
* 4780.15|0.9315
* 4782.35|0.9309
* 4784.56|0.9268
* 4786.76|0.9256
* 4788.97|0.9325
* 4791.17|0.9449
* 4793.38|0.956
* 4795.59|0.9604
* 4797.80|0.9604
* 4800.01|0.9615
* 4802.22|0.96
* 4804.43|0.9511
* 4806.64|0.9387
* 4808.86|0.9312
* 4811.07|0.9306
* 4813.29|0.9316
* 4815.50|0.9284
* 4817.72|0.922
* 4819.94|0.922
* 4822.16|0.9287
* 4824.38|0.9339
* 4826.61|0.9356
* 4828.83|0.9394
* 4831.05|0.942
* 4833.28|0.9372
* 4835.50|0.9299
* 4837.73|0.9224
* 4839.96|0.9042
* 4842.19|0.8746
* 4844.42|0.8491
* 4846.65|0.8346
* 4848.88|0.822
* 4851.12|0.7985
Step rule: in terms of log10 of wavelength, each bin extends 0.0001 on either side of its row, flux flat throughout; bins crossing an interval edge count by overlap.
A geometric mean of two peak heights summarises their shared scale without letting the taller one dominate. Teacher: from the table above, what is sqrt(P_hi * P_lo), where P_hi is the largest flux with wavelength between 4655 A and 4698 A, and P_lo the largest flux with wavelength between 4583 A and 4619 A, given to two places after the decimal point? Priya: 1.04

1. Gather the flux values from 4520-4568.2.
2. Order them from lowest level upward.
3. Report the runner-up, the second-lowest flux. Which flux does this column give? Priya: 0.9992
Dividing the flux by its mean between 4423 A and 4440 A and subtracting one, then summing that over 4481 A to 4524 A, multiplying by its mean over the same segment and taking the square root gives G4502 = 0.17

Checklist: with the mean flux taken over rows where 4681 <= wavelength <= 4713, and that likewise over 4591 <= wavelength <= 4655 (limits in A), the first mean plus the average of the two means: 1.98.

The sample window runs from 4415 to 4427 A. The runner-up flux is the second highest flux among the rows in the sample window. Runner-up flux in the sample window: 1.102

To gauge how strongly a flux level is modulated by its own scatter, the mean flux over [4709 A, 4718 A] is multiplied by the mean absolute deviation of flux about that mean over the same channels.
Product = 0.002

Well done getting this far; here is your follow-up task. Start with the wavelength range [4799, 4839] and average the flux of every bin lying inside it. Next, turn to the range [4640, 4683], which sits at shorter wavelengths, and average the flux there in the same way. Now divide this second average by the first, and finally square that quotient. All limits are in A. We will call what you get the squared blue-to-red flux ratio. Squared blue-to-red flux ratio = 1.16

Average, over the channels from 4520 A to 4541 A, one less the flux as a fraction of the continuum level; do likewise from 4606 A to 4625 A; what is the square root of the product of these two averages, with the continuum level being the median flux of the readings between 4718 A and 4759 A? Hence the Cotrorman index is 0.047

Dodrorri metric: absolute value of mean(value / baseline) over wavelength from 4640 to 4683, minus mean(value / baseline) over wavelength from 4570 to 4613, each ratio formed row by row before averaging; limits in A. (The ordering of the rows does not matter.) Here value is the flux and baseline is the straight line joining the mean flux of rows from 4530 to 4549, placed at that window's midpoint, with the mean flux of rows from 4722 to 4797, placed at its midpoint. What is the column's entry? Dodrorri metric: 0.017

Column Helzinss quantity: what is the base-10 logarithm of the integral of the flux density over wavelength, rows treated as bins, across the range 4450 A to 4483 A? 1.5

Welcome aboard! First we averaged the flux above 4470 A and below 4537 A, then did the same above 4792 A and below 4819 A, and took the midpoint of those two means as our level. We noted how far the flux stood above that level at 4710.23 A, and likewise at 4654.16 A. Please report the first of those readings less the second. -0.026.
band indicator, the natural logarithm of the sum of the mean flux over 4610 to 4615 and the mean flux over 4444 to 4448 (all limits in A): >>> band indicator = 0.743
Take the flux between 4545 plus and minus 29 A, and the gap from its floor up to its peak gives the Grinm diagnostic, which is 0.05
